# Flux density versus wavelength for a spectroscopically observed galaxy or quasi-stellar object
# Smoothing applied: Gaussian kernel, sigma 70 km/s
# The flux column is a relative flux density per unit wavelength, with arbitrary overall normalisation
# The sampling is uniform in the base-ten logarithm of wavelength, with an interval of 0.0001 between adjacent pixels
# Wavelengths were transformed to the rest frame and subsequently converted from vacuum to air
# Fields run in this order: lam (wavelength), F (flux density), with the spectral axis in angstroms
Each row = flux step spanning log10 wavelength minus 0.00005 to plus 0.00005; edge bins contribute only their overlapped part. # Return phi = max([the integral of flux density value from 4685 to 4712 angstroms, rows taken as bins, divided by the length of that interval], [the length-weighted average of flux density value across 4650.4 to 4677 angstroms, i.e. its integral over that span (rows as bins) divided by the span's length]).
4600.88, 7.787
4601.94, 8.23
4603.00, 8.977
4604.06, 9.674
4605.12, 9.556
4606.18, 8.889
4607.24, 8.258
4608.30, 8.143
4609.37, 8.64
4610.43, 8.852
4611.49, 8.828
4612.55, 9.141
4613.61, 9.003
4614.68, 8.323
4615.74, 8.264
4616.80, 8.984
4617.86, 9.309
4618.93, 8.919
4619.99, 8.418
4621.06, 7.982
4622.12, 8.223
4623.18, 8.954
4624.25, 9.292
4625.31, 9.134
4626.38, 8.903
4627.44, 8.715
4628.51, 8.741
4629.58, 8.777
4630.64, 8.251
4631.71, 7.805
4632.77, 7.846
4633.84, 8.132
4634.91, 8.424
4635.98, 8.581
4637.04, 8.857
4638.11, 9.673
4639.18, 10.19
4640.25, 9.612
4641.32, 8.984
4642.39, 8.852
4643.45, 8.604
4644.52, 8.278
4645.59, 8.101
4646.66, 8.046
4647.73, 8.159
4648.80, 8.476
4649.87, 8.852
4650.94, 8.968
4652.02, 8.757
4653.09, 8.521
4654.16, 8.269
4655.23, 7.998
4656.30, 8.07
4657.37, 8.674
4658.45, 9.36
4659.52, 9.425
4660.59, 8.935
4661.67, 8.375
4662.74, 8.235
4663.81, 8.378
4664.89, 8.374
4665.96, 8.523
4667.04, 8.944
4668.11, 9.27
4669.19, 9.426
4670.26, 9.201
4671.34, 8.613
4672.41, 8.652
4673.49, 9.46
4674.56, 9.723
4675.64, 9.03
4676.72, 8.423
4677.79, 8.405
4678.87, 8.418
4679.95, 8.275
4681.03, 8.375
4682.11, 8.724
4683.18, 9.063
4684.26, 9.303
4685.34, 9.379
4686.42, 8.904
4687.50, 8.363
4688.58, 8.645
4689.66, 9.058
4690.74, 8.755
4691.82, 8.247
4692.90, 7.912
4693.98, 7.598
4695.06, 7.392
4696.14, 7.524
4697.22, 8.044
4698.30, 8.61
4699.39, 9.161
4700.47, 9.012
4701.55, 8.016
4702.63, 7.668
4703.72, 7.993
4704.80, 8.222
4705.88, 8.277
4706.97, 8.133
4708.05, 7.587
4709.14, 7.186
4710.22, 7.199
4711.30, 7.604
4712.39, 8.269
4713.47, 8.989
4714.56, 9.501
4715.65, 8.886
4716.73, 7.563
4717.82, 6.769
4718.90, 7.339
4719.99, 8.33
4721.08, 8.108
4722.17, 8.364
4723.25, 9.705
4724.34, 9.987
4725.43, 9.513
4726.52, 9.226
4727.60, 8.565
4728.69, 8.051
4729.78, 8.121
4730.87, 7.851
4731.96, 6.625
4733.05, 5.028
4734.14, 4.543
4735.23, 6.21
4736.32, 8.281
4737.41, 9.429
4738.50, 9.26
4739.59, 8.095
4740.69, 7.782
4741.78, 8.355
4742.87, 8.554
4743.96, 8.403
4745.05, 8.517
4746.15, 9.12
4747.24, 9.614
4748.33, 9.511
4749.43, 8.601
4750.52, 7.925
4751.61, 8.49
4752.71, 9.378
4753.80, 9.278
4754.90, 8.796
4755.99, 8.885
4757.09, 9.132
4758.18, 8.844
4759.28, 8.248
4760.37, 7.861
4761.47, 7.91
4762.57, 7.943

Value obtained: 8.79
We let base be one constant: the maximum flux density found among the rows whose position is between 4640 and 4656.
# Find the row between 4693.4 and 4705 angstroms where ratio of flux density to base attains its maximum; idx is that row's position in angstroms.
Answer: 4699.39 angstroms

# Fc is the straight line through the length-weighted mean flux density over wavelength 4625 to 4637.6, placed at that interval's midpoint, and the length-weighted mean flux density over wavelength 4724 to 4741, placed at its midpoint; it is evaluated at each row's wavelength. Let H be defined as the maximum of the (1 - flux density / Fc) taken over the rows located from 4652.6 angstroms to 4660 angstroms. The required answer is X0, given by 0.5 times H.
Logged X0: 0.021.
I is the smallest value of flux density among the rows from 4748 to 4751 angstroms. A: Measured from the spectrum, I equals 7.925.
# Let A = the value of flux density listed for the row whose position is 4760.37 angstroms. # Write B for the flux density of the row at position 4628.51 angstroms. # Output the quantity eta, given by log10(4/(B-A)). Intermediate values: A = 7.861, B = 8.741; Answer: 0.66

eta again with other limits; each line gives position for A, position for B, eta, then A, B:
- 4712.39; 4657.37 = 0.99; 8.269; 8.674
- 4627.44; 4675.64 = 1.10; 8.715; 9.03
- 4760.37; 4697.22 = 1.34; 7.861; 8.044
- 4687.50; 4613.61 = 0.80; 8.363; 9.003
